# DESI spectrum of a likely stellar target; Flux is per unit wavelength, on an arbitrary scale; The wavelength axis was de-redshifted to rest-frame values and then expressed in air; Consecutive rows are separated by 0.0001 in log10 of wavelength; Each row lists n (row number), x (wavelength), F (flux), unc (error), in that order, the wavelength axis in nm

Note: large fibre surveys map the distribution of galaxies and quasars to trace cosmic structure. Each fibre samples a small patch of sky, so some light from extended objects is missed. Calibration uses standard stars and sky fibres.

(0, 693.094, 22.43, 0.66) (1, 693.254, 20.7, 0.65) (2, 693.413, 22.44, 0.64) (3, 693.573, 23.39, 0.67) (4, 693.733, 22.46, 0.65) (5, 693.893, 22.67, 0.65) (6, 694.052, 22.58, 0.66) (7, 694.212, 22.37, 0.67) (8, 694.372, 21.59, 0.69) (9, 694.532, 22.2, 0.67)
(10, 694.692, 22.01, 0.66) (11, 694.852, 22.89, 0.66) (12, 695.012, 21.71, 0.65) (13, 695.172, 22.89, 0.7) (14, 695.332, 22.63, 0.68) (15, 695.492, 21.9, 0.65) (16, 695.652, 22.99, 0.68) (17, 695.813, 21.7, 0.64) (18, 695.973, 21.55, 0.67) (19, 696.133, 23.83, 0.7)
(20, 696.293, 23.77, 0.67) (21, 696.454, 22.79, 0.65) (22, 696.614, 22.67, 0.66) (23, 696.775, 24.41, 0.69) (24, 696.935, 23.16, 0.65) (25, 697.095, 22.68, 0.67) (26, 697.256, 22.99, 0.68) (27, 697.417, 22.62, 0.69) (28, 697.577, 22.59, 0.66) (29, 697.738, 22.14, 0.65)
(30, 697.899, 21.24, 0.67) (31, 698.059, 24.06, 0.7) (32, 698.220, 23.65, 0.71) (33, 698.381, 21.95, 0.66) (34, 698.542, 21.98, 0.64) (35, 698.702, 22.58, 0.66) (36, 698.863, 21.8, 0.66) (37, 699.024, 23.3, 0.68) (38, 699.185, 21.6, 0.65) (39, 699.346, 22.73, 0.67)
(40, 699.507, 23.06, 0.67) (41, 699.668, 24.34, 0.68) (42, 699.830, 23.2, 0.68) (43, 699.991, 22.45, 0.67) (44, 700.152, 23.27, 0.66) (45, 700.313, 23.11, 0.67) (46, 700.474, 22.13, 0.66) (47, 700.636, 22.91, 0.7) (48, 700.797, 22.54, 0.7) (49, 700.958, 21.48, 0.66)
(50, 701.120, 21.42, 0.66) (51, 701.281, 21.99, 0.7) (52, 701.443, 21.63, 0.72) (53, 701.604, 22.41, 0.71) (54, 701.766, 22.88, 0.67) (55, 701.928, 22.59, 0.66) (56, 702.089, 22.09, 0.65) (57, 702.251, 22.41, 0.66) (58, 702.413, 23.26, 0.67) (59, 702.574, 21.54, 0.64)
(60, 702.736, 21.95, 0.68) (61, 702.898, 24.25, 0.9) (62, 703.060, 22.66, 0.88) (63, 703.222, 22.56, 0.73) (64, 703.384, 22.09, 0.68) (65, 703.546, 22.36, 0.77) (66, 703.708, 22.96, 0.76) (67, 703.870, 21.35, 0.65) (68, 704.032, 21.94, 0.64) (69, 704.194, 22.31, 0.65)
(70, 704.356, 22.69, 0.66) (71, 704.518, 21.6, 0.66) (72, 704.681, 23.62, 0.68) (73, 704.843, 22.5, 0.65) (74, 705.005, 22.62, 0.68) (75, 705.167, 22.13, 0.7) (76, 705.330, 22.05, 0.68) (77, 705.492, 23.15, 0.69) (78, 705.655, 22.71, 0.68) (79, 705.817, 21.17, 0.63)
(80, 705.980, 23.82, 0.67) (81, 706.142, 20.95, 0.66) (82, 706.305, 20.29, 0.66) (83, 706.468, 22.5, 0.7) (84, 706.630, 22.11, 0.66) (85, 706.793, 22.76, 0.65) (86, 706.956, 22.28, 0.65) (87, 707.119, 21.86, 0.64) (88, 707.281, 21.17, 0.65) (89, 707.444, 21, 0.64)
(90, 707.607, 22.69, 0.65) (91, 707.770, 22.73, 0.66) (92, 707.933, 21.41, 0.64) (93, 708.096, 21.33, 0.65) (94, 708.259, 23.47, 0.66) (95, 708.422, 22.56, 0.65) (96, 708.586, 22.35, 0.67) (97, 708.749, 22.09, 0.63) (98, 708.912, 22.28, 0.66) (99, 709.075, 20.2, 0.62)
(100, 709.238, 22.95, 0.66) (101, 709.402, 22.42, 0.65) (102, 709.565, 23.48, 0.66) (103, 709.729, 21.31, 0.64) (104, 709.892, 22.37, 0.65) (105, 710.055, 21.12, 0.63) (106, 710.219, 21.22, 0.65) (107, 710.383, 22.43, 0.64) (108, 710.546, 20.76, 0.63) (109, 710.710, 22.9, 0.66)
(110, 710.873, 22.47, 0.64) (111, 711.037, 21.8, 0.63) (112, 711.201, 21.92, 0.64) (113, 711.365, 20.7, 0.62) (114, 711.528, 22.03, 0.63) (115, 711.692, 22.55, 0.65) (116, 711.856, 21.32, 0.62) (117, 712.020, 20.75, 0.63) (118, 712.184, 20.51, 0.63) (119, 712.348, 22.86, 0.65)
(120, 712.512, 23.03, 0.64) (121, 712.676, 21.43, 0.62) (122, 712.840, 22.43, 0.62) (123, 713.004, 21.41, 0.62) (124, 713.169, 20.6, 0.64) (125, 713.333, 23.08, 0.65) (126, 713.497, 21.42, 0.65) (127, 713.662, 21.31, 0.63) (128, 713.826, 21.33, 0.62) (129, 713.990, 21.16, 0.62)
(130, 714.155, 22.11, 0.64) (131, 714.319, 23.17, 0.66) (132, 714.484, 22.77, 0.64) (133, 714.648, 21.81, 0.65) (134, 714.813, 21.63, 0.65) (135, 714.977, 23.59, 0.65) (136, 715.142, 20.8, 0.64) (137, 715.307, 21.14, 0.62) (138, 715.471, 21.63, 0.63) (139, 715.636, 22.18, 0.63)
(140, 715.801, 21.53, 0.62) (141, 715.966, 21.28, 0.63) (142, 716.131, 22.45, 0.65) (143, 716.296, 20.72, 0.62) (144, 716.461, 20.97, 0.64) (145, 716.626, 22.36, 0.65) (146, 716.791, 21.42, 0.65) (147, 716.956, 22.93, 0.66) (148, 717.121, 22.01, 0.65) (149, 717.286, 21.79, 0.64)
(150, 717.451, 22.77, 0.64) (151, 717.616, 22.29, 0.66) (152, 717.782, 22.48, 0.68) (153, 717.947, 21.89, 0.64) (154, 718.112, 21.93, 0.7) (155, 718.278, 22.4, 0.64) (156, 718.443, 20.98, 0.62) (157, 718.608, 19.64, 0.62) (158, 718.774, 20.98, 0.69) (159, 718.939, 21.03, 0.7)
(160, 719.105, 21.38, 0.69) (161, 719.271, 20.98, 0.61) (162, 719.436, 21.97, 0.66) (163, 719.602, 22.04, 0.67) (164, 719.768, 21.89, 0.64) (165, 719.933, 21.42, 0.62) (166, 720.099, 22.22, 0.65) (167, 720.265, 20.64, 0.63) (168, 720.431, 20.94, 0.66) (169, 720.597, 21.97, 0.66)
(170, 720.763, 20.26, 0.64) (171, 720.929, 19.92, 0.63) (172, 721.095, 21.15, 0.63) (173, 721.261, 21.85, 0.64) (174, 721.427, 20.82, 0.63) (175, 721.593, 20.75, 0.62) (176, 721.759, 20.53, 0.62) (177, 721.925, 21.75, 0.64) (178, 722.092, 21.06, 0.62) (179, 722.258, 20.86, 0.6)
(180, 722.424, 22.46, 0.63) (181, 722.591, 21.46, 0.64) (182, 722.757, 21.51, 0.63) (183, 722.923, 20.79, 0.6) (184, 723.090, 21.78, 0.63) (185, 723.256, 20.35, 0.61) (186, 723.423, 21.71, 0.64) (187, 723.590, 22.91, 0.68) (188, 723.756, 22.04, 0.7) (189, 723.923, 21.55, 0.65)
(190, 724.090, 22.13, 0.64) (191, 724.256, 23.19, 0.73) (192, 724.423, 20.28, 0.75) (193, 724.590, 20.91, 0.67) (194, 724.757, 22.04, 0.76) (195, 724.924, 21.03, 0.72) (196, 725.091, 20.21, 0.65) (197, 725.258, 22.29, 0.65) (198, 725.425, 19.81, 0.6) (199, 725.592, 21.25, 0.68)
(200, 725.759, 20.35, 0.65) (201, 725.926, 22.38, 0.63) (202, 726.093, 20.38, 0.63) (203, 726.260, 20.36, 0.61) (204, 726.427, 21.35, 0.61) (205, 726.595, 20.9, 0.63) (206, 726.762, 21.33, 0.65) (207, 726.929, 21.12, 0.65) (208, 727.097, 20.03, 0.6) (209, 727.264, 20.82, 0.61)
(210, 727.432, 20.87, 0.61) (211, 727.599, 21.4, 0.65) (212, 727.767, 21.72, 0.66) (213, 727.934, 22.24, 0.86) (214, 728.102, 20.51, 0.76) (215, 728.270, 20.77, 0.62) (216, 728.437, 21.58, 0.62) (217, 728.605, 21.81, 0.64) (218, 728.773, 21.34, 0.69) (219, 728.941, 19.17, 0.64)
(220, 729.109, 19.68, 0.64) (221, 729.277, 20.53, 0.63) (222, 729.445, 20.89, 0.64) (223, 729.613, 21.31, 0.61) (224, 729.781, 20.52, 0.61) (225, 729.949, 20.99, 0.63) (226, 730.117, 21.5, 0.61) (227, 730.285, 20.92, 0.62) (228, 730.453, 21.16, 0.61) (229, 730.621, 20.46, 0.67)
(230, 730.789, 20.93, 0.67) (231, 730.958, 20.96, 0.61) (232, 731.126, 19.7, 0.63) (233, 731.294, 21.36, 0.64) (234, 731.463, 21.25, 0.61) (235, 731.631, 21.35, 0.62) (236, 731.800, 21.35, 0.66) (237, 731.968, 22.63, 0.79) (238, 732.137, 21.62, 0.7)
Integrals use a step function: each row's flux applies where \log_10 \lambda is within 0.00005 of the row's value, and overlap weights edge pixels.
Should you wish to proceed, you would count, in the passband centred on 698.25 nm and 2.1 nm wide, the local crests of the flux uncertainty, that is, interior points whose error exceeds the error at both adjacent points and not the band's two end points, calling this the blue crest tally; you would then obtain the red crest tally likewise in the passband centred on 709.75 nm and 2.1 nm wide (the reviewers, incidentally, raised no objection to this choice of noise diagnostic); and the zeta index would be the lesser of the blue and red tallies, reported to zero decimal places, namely 3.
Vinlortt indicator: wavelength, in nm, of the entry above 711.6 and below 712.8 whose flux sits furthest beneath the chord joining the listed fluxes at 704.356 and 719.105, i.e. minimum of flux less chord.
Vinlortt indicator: 712.184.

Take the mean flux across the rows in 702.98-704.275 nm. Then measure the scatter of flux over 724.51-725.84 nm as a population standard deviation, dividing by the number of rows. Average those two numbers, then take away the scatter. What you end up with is 10.73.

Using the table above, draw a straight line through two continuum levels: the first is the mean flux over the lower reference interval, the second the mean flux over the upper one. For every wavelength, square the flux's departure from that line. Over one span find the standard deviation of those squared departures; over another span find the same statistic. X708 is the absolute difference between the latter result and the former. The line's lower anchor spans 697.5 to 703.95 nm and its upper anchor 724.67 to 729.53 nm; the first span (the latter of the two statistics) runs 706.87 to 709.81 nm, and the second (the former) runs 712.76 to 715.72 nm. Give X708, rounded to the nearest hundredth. 0.06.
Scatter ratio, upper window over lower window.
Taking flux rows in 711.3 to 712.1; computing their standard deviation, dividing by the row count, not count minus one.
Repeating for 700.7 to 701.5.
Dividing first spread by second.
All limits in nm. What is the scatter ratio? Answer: 1.7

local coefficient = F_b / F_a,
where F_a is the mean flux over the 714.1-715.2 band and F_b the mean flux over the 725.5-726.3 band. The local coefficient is 0.94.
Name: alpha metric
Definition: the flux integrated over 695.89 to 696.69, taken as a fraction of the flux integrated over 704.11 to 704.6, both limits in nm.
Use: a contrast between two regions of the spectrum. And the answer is 1.7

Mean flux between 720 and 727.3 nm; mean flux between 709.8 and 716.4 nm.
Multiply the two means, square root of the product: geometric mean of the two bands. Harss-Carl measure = 21.50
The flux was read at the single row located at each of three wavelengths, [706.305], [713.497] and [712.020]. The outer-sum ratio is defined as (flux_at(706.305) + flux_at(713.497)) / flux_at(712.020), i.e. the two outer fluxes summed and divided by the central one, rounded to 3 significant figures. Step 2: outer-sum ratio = 2.01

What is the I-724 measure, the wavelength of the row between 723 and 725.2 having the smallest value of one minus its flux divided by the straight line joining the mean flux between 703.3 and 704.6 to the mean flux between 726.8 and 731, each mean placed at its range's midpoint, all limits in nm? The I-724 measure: 724.256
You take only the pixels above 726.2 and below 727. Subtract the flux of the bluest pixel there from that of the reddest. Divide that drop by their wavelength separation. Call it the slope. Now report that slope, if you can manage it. 1.1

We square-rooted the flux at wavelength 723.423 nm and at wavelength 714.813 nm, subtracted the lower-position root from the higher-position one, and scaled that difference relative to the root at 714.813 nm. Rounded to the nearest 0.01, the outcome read 0.00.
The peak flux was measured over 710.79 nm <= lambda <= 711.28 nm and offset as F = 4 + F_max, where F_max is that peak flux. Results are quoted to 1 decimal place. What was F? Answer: 26.5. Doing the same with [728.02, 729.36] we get 25.8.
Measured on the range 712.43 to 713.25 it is 27.0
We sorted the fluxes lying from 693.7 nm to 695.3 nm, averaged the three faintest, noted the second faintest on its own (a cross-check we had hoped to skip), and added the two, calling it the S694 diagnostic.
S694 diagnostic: 43.5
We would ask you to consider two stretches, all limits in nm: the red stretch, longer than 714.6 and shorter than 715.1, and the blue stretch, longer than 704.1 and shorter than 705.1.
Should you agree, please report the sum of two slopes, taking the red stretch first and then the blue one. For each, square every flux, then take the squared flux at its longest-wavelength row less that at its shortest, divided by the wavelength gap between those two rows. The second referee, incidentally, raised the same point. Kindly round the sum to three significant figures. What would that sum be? 263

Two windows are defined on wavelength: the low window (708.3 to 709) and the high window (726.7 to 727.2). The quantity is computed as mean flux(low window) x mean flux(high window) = 465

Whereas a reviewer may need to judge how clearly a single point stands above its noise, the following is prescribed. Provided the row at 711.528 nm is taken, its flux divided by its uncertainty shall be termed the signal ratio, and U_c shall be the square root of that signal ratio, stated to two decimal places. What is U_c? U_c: 5.91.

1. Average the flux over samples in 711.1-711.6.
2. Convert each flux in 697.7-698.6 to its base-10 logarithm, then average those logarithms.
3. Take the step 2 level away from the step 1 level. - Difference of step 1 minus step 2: 20.2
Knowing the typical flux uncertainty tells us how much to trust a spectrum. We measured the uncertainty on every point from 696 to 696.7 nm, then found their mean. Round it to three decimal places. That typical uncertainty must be 0.670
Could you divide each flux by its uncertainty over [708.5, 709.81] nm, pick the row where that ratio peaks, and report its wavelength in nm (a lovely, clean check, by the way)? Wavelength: 709.565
